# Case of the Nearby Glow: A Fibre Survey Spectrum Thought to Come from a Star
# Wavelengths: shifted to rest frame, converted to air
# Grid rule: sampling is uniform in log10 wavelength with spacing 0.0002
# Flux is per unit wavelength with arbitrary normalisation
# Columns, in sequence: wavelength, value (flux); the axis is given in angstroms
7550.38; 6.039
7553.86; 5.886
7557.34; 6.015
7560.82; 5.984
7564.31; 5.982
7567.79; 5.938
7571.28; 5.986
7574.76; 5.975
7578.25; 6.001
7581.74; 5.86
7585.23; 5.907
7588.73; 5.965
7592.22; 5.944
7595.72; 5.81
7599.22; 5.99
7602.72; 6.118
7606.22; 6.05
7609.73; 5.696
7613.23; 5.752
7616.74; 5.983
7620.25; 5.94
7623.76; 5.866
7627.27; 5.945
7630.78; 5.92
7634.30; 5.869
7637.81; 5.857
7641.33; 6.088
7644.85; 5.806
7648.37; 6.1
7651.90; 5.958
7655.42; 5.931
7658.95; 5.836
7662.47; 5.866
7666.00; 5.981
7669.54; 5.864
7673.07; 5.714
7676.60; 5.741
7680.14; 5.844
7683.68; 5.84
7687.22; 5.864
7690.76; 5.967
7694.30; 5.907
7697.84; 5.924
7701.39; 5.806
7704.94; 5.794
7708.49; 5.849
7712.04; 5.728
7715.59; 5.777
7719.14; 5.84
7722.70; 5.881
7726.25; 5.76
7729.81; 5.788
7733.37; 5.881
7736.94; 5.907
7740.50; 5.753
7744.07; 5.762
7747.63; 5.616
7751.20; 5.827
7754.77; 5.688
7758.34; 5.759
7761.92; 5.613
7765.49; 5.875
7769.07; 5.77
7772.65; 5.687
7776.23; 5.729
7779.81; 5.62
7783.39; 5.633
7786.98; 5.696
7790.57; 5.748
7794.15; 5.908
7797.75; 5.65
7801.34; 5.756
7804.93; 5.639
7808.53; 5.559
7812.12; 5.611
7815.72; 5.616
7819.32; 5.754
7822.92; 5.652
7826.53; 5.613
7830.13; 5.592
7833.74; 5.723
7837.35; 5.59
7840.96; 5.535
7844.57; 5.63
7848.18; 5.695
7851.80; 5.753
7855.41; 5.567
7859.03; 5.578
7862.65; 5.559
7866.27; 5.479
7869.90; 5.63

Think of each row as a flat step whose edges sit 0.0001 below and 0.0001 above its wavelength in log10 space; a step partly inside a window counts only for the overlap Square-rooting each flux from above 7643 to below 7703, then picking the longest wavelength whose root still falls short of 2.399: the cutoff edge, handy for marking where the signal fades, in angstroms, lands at 7676.60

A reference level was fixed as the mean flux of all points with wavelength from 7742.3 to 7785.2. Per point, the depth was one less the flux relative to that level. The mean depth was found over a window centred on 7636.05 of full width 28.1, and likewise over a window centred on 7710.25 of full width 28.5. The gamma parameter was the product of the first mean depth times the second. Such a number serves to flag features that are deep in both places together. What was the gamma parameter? 0.0007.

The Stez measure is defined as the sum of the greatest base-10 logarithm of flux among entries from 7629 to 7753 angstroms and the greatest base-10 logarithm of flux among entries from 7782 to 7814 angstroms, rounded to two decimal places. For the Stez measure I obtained 1.56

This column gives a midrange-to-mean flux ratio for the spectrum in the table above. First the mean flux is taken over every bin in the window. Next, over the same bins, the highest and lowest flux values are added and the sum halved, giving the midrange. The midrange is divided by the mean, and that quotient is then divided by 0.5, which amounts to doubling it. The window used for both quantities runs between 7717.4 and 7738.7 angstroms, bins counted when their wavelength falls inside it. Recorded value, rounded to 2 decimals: 2.00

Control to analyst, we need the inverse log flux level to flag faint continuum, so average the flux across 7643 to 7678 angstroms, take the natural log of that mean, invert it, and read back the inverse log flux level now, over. 0.564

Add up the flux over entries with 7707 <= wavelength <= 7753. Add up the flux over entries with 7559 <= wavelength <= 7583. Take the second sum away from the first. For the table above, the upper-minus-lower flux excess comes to 34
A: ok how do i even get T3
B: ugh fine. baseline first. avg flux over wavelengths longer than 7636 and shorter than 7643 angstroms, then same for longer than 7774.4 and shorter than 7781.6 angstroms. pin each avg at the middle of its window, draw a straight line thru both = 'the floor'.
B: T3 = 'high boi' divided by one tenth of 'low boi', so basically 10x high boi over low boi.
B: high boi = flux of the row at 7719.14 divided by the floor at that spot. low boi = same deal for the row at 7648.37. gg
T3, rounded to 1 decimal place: 9.8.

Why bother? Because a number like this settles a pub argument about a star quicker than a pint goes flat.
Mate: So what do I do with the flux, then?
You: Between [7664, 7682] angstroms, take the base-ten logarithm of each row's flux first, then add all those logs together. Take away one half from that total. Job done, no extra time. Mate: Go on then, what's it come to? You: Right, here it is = 3.328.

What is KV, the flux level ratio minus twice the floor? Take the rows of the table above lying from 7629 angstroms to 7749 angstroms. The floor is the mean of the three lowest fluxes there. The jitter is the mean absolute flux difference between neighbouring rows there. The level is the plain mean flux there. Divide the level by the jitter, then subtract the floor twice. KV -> 55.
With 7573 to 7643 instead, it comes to 46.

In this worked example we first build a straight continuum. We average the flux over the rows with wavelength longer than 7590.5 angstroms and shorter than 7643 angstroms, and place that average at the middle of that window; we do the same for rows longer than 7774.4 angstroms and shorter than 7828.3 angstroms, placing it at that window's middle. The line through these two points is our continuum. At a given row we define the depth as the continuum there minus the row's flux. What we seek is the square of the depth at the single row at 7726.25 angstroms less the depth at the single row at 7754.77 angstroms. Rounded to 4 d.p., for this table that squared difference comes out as 0.0012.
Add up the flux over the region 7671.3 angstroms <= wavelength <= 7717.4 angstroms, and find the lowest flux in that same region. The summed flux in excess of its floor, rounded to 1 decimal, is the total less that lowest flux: 70.0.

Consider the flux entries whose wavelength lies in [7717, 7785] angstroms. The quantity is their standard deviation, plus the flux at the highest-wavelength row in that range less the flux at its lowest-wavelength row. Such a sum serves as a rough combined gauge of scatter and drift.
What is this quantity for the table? -0.11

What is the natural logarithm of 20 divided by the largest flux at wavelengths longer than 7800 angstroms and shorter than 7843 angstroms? 1.25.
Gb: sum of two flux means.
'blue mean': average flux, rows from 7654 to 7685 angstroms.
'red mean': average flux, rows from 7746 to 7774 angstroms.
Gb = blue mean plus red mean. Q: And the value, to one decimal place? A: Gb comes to 11.6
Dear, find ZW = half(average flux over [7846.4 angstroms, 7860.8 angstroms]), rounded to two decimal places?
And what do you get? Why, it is 2.82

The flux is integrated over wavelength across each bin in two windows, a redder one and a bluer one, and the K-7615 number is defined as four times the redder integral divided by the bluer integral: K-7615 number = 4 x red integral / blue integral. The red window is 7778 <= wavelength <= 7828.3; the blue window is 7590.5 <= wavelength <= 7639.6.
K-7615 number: 3.94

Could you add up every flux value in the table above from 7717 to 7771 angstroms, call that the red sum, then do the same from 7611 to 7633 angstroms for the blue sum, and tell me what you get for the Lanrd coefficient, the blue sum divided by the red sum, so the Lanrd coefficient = 0.41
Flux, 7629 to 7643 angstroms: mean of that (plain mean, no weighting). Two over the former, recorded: 0.337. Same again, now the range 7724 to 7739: 0.343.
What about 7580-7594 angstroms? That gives 0.338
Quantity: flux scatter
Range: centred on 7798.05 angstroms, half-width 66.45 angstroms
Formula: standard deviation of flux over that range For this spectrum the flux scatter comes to 0.10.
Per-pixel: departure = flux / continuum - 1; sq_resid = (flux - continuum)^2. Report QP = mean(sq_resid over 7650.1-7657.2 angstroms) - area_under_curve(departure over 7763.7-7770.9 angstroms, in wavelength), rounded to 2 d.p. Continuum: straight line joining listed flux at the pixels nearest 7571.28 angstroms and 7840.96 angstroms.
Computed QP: -0.20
